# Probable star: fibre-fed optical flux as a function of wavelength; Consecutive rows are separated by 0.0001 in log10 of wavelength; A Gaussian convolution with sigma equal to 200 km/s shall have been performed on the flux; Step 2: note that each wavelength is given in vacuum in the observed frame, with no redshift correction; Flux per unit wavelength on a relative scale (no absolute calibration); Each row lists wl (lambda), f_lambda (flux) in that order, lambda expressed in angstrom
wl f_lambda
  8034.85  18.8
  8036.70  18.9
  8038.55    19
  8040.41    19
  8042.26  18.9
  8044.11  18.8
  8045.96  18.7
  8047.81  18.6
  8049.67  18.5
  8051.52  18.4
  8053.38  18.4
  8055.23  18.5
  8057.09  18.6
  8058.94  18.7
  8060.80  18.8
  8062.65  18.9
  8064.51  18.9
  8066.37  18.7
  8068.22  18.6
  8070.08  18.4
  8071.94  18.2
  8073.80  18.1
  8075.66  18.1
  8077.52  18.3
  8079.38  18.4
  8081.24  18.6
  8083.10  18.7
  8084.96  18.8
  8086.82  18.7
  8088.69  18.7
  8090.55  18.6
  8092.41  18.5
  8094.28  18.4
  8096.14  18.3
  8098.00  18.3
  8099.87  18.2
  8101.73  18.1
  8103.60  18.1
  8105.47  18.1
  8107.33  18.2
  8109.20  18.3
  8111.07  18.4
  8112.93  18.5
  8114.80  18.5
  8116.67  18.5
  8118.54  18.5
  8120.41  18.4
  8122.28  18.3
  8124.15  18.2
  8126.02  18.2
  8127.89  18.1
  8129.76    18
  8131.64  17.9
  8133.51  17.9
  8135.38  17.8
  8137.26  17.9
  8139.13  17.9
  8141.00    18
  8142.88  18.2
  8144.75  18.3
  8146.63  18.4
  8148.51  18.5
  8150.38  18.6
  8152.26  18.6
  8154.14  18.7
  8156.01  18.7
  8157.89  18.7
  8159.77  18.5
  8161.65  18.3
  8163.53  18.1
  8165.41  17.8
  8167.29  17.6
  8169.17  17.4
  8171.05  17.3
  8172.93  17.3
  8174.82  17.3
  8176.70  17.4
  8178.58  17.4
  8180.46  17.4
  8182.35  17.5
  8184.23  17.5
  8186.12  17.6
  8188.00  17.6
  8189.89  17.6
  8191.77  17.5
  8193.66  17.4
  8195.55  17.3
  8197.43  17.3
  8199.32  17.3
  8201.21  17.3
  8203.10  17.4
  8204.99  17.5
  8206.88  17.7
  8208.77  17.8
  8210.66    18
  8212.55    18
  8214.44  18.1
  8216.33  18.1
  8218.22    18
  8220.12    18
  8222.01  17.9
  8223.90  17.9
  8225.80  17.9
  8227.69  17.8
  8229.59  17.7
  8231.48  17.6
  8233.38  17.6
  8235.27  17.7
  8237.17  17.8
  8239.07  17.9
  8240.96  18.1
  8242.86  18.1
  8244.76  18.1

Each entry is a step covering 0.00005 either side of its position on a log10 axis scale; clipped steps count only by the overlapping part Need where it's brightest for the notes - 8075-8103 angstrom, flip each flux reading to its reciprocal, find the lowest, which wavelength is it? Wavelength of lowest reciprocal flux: 8084.96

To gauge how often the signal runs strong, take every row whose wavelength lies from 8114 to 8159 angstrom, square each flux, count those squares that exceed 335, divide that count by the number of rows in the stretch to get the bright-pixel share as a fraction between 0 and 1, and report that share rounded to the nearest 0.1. 0.5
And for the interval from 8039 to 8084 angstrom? 0.8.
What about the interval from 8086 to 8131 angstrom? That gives 0.5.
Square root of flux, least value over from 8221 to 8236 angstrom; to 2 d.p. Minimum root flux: 4.20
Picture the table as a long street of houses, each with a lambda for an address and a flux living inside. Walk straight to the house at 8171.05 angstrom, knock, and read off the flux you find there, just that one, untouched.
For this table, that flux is 17.3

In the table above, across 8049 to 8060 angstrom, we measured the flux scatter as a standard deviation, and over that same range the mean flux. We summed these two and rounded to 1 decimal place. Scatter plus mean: 18.6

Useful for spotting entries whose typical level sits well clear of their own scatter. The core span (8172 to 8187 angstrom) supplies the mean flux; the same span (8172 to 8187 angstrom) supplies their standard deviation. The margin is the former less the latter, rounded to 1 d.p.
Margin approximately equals 17.3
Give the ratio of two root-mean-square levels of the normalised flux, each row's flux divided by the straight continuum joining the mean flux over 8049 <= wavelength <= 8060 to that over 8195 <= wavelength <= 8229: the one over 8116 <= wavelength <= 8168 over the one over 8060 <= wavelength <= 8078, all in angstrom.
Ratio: 1.01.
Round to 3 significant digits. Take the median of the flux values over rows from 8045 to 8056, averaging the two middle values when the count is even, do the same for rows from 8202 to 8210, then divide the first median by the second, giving 1.05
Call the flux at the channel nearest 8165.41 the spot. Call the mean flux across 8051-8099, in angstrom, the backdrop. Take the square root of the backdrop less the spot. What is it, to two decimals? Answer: 0.85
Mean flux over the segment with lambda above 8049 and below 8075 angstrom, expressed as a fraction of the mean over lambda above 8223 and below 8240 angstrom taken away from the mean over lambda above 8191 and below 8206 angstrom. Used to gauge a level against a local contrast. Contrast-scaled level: -47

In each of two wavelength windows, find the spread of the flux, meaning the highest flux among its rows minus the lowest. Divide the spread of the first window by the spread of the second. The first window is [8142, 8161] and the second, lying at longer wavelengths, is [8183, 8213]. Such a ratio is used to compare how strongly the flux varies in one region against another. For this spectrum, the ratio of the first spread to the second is 0.71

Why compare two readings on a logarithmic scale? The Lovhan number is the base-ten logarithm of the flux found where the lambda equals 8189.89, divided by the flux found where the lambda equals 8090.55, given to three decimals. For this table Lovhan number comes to -0.024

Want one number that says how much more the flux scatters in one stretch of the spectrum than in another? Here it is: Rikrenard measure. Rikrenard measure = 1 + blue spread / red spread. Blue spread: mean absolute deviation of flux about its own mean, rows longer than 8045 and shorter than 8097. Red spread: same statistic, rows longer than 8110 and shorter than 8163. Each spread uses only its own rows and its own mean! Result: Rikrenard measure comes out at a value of 1.773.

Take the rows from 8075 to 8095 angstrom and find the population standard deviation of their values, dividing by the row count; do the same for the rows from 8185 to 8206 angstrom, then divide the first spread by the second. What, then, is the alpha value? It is 1.63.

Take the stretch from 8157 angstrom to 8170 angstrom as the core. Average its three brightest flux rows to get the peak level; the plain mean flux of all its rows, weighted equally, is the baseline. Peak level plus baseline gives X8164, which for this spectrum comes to 36.6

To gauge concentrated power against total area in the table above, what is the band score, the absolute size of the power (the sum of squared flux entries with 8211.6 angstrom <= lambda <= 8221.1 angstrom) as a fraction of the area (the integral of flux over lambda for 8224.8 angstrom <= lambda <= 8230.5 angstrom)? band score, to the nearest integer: 16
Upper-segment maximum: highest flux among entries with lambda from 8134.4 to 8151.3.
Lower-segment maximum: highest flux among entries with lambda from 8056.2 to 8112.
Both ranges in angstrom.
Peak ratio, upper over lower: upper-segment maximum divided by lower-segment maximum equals 0.984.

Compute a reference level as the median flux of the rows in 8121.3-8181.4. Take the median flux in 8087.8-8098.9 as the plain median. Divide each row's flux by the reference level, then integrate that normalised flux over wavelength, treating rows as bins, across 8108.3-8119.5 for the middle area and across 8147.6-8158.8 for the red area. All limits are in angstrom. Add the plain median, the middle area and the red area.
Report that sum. 41.5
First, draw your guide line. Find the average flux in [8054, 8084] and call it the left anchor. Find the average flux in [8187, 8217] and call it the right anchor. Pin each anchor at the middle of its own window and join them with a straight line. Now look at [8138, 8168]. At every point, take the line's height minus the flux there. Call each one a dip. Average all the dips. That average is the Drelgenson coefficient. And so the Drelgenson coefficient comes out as -0.35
